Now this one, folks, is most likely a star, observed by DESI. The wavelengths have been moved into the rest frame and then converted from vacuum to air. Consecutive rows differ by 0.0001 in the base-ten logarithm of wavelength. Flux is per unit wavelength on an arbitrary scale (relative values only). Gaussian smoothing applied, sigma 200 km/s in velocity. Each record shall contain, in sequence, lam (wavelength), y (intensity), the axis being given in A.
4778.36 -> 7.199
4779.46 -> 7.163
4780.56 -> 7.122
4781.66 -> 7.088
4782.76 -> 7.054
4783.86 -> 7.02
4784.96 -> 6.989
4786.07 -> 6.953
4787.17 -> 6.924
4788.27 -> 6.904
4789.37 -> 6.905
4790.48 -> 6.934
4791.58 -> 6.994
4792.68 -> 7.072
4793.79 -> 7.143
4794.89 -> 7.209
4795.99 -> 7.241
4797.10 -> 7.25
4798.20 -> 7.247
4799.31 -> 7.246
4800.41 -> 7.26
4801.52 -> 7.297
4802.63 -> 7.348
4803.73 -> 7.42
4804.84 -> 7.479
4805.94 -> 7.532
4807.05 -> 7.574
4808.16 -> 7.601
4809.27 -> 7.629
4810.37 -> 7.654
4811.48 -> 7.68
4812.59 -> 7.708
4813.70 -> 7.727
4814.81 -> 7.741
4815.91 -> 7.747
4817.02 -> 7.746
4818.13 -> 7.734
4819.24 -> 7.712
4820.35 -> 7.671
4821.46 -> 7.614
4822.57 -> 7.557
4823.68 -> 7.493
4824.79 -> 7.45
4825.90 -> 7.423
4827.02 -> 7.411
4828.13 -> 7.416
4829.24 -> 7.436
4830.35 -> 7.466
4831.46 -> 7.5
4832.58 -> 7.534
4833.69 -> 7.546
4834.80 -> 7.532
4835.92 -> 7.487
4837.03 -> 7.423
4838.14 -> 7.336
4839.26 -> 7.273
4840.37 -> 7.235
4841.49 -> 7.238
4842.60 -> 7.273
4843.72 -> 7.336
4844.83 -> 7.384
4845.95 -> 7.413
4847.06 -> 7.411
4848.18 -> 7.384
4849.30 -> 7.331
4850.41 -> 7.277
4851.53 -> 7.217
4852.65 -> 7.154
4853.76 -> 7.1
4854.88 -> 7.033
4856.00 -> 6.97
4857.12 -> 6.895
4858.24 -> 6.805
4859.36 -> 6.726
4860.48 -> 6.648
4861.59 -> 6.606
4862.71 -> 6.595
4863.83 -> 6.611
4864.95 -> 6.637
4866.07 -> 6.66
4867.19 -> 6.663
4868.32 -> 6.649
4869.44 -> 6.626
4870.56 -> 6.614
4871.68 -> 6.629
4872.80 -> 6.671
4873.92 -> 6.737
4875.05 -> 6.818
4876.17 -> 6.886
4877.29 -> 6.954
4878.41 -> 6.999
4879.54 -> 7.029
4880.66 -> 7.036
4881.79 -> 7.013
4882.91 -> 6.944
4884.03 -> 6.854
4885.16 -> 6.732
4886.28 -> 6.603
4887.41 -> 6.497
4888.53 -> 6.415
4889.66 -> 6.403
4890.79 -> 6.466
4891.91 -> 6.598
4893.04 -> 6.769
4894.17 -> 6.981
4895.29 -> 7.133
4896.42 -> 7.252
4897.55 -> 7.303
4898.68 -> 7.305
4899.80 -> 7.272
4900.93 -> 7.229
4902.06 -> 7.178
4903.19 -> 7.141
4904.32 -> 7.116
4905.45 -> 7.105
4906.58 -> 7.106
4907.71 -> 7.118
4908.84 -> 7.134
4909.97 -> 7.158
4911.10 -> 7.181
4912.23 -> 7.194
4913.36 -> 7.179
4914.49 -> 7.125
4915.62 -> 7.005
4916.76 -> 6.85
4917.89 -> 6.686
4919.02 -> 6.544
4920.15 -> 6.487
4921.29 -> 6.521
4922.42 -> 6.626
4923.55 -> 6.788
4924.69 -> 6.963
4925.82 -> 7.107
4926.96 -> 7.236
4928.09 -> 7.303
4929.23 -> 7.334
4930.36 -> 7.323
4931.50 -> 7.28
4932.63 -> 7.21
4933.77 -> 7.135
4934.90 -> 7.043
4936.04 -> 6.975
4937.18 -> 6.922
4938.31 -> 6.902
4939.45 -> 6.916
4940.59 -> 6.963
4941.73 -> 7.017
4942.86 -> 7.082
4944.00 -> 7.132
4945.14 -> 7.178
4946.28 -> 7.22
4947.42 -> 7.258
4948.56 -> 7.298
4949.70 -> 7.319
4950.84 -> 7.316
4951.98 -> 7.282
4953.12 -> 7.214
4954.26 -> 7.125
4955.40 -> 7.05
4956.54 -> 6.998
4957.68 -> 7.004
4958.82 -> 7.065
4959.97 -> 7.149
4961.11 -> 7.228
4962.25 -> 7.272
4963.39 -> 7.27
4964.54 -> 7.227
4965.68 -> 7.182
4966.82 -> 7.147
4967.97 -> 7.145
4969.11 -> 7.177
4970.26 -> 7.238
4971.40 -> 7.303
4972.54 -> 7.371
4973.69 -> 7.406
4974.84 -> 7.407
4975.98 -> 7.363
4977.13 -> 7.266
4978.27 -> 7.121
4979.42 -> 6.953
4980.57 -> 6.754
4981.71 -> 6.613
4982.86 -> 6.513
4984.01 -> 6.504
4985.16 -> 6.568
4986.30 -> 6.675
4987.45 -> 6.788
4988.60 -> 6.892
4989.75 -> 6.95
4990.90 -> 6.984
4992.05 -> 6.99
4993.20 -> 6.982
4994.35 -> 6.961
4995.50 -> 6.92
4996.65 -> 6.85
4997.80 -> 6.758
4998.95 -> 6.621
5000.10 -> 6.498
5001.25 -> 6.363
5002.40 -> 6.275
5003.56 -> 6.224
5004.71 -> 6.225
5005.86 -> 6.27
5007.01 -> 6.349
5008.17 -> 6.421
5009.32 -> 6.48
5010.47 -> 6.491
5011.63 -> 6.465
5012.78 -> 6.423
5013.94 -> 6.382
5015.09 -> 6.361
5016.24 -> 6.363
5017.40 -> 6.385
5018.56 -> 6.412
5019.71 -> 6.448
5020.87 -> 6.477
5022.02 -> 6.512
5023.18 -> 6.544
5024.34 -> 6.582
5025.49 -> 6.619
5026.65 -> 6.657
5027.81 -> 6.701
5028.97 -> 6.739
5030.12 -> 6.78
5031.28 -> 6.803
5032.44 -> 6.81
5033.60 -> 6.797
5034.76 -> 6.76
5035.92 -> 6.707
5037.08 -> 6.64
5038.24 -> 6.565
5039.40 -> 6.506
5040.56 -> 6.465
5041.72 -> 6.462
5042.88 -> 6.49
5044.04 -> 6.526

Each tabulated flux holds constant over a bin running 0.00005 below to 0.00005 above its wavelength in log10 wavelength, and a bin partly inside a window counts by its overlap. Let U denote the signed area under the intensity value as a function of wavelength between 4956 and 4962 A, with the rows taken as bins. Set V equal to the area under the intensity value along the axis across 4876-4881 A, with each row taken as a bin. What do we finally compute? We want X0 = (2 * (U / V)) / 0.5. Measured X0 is 4.9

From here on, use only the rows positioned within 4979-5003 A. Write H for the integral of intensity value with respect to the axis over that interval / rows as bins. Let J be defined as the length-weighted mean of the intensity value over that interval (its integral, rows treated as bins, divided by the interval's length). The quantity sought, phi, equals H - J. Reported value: 155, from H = 162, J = 6.73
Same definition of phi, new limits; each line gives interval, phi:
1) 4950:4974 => 166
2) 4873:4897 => 157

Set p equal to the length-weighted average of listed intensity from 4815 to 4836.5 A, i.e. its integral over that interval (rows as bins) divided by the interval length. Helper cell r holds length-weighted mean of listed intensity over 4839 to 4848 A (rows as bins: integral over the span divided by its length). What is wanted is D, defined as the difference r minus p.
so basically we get -0.23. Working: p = 7.6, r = 7.33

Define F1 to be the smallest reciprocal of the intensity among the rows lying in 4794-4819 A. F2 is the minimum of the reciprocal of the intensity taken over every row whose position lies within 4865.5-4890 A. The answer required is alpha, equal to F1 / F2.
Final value 0.91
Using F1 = 0.129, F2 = 0.142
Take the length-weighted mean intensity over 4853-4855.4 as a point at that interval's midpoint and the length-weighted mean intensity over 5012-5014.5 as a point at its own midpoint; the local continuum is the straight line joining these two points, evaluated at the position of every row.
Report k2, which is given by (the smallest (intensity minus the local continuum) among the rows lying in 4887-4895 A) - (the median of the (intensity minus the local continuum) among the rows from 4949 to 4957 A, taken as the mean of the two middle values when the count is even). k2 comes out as -1.1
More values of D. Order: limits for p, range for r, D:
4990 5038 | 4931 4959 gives 0.53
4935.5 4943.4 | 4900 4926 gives 0.01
